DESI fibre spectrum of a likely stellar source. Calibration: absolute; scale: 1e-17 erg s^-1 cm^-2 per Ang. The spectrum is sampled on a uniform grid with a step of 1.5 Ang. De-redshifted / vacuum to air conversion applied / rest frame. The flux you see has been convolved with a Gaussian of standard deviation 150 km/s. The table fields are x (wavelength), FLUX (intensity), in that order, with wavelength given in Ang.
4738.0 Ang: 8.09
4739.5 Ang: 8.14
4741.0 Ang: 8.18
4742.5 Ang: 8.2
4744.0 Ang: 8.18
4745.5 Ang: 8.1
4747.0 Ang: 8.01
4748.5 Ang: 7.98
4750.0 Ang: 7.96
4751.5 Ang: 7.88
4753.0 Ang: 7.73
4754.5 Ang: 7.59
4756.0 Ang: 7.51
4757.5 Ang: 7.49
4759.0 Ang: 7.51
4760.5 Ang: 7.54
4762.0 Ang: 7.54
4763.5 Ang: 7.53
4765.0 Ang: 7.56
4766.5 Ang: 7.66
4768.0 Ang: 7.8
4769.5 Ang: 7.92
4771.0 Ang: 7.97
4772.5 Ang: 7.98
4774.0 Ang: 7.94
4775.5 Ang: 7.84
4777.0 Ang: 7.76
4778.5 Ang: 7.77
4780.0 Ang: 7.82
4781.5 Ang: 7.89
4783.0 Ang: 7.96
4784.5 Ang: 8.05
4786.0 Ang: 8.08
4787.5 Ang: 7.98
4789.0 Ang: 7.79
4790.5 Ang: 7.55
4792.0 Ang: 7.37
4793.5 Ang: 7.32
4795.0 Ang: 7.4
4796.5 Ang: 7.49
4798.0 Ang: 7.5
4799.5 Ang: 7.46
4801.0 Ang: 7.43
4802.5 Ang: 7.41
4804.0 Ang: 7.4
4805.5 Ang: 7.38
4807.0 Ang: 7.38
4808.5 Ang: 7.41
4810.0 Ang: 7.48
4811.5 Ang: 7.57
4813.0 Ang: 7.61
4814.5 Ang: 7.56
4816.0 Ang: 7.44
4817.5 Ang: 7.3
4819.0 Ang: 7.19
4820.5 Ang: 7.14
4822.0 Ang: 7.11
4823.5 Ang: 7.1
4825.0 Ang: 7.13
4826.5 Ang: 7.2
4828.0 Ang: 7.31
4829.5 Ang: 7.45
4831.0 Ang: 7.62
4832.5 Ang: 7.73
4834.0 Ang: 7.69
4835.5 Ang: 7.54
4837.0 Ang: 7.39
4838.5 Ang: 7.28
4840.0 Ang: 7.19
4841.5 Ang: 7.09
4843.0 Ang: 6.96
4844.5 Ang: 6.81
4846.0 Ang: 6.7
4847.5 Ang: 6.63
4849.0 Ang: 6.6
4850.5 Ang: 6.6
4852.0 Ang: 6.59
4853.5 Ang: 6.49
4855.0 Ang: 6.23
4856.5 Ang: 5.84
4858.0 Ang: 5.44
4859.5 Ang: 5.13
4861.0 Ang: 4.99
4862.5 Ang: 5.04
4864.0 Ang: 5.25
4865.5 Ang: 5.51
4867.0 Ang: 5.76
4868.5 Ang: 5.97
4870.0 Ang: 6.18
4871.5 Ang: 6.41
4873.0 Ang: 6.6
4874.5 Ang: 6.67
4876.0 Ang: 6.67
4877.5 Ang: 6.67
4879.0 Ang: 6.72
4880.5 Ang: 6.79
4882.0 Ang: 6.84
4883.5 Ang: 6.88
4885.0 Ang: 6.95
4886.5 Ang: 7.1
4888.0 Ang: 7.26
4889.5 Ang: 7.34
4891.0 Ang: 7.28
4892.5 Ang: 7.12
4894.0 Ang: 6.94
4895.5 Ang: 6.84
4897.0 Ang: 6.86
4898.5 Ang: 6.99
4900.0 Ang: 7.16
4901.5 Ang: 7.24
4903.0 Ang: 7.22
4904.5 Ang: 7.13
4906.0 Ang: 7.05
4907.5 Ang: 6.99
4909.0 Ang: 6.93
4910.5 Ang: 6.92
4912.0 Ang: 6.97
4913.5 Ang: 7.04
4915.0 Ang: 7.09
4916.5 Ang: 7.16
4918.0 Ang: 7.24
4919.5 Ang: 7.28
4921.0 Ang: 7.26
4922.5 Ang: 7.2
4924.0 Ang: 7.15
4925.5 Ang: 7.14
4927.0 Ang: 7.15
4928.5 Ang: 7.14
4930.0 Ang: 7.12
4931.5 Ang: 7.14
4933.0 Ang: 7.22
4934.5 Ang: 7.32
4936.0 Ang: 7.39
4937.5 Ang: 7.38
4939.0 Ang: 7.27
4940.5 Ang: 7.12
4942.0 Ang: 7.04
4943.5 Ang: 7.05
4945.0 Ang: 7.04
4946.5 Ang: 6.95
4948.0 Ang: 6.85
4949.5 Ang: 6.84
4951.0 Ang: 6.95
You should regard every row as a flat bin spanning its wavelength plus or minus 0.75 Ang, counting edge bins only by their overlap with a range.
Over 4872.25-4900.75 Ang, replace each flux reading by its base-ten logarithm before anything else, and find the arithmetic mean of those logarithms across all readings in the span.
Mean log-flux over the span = 0.841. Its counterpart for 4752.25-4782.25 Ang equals 0.887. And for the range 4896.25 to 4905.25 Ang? 0.851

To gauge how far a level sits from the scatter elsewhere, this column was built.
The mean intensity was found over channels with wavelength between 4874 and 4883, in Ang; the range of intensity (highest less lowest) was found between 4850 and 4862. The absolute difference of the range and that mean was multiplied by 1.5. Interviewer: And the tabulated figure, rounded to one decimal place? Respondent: 7.7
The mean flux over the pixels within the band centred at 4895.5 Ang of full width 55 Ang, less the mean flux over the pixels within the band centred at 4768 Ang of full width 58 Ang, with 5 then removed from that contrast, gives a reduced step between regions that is -5.8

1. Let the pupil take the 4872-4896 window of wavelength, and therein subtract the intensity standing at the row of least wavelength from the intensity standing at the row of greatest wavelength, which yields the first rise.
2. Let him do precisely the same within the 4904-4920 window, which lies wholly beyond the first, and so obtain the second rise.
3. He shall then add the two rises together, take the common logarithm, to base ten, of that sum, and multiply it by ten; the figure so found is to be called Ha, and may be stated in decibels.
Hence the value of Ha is -4.1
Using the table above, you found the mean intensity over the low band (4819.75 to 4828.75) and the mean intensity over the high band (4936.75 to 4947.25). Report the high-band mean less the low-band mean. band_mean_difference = 0.0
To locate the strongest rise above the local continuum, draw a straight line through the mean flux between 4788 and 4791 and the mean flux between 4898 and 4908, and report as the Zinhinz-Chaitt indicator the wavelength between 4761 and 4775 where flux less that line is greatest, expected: 4772.5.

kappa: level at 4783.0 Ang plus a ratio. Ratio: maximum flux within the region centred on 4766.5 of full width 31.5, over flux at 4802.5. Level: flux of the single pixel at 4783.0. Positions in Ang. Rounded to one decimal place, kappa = 9.0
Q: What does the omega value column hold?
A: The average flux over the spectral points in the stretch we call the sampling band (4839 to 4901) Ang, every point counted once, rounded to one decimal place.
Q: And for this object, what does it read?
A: 6.5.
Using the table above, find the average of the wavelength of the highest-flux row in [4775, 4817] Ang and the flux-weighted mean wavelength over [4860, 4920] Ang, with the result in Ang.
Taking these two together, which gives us 4838.7 Ang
